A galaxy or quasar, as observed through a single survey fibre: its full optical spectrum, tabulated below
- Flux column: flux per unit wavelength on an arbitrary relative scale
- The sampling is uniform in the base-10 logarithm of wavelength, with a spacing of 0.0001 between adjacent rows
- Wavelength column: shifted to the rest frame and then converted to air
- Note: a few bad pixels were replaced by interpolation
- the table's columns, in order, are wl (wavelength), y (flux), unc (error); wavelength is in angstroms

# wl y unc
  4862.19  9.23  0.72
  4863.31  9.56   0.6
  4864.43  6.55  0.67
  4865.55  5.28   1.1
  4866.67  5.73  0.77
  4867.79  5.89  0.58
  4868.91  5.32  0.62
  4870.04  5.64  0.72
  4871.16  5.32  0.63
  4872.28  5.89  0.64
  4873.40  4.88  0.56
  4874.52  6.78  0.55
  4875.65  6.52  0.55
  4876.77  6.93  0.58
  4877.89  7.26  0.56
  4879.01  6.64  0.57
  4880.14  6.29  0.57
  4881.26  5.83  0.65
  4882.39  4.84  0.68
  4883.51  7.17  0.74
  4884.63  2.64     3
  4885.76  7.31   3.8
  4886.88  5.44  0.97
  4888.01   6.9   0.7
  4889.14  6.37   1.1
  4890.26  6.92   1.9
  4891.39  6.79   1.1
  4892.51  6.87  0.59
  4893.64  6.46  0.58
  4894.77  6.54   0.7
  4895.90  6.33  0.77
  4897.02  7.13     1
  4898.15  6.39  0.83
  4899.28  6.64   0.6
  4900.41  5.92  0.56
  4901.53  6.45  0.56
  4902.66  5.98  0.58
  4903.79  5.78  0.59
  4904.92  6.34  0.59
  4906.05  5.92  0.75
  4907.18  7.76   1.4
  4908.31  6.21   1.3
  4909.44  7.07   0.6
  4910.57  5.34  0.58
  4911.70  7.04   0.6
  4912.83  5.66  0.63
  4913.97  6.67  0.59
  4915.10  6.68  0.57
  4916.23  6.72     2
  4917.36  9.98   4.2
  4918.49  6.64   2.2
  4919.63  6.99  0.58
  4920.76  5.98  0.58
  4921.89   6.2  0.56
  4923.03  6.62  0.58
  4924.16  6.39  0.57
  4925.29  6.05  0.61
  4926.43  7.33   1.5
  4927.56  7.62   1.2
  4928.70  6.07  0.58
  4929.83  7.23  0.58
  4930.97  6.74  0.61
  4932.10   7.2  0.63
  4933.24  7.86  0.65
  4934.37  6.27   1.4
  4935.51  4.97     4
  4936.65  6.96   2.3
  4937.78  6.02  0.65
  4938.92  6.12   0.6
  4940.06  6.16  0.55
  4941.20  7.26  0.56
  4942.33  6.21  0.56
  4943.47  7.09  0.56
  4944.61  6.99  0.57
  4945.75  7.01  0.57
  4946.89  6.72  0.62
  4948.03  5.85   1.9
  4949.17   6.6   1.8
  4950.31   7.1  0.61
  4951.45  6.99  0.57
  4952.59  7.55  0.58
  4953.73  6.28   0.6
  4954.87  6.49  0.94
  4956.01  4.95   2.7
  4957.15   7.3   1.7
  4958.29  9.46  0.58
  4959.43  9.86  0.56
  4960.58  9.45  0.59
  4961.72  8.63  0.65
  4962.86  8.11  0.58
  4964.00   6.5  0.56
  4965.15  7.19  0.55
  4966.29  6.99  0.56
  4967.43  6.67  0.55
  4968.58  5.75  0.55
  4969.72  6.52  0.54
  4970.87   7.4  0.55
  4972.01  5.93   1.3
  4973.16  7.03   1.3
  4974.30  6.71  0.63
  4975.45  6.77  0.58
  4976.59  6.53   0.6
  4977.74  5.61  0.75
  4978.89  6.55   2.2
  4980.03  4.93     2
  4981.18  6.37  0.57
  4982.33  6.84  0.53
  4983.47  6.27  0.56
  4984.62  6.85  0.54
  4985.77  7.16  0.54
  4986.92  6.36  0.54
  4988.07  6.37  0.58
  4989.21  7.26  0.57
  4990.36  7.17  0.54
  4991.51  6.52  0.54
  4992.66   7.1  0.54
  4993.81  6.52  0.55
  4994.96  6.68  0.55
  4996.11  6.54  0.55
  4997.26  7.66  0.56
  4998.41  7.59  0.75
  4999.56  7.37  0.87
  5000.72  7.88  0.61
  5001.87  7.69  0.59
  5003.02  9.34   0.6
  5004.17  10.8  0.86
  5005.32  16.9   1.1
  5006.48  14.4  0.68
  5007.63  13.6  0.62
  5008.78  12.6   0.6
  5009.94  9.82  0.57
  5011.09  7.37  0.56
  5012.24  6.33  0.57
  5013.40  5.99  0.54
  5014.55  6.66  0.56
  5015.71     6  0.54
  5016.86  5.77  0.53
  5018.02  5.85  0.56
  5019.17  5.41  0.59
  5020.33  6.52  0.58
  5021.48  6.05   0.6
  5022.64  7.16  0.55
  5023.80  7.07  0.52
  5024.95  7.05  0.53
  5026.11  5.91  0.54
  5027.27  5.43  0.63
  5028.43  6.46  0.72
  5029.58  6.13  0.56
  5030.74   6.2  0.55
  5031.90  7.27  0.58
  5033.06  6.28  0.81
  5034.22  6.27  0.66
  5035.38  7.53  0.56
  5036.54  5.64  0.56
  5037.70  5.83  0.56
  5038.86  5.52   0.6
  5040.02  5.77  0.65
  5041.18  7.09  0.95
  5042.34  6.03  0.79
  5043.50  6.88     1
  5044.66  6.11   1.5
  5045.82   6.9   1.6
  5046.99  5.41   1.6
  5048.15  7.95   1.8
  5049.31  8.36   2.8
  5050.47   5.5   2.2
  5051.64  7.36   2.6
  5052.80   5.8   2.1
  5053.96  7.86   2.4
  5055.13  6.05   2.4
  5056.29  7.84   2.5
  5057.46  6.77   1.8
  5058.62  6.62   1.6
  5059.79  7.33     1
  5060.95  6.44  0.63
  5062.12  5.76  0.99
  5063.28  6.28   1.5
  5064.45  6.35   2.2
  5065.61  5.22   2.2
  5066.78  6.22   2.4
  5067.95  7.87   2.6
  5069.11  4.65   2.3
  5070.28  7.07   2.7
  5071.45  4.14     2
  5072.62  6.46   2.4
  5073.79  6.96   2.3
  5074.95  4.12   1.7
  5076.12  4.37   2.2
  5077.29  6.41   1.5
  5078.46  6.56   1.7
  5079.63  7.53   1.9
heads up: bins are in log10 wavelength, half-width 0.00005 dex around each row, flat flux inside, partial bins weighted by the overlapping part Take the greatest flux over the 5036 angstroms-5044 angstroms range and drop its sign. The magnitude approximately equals 7.1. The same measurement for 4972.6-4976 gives 7.0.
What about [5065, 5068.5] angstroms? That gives 7.9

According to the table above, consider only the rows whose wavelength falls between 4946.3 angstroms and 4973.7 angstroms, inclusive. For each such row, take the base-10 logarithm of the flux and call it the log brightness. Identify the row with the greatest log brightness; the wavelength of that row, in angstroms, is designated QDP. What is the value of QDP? 4959.43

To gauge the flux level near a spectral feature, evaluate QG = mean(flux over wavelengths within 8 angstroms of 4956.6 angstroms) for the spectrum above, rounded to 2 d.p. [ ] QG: 7.52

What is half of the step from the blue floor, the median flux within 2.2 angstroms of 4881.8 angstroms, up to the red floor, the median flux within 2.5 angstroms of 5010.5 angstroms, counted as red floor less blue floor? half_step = 1.3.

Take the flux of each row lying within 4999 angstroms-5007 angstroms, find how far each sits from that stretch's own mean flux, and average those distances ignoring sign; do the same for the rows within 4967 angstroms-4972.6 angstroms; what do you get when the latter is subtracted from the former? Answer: 2.43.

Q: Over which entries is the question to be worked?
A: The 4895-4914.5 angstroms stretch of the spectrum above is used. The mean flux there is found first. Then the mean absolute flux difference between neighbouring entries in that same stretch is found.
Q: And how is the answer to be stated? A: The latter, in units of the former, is 0.14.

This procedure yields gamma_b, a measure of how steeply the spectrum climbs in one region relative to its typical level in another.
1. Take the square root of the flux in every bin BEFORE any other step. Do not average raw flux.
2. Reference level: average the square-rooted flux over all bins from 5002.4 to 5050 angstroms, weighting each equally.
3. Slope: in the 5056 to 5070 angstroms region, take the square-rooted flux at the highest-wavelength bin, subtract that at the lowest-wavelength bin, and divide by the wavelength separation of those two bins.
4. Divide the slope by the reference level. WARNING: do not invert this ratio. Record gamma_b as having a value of -0.019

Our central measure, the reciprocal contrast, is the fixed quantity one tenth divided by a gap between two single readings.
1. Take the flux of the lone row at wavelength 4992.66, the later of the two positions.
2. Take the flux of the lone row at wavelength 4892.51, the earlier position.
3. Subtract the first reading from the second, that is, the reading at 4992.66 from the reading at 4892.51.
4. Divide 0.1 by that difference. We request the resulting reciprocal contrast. -0.43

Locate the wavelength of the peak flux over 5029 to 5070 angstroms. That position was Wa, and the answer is 5049.31 angstroms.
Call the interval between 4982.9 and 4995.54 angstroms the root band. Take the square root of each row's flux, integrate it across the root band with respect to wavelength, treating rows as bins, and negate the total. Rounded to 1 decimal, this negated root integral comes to -32.8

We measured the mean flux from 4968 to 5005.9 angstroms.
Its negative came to -7.2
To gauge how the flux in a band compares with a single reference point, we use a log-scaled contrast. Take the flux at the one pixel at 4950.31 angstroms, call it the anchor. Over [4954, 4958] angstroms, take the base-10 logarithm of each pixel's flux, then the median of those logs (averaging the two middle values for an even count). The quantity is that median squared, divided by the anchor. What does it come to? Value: 0.093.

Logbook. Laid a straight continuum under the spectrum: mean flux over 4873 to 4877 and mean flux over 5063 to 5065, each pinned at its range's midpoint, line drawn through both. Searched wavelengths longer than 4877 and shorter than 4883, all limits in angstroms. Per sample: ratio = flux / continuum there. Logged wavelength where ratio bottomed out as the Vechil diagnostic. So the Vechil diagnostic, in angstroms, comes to 4882.39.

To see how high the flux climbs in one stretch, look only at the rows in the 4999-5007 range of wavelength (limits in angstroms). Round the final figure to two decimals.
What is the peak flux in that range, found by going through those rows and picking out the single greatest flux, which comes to 16.90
